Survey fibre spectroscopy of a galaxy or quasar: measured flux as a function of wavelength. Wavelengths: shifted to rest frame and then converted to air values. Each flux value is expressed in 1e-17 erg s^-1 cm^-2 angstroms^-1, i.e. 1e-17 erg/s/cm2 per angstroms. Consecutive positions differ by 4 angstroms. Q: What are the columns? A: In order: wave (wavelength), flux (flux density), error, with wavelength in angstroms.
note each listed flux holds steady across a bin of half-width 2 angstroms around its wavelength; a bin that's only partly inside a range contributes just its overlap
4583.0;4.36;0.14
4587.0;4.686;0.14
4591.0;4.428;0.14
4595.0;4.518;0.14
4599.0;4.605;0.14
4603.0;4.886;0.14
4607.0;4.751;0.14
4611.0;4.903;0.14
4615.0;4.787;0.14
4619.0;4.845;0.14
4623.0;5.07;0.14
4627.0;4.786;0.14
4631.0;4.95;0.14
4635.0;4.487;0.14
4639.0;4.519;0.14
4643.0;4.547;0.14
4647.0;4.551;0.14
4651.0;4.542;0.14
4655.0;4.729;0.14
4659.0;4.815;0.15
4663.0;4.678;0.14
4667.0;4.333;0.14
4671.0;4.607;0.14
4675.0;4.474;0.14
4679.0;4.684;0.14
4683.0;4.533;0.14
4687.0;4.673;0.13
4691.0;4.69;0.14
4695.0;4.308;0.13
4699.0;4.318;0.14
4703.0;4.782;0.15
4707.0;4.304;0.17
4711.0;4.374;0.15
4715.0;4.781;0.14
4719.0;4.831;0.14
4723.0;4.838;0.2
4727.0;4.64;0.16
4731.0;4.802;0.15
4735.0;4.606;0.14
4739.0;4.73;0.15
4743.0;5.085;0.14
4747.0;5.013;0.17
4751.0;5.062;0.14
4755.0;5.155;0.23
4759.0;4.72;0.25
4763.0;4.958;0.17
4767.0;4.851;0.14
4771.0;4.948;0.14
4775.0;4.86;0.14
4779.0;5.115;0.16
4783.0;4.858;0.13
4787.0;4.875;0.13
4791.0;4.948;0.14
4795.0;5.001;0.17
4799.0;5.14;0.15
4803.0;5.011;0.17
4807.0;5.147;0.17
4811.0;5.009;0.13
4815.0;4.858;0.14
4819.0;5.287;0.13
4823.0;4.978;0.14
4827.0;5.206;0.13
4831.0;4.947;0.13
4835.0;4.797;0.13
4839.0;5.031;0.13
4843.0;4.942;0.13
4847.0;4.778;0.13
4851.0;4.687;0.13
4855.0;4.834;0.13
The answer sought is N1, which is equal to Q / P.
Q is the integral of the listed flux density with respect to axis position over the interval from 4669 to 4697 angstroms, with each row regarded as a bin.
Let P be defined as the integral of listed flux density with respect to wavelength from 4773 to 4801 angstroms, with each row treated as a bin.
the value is 0.92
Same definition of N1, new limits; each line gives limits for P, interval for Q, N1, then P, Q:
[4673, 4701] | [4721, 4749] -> 1.06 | 127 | 135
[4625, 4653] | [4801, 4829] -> 1.10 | 130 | 142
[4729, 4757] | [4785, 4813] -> 1.02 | 138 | 141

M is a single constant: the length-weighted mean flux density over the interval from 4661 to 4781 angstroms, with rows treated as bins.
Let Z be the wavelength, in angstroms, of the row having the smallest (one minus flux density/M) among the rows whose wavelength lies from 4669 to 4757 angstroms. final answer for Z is 4755.0 angstroms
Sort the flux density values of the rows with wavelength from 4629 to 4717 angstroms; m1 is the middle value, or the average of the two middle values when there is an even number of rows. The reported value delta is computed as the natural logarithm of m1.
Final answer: 1.51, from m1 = 4.55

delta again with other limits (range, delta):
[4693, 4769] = 1.56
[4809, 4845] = 1.61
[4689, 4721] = 1.51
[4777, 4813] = 1.61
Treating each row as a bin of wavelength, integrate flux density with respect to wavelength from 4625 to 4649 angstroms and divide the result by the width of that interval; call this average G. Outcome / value 4.64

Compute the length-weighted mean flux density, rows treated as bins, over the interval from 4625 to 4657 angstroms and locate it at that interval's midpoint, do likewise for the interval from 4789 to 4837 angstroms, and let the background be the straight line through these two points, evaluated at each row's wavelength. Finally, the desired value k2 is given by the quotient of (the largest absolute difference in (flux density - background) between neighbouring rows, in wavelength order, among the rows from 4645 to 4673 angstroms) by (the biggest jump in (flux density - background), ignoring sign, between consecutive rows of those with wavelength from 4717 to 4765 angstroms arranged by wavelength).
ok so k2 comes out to 0.80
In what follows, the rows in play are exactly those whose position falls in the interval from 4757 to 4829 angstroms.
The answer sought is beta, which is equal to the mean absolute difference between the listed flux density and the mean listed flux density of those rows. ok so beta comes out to 0.11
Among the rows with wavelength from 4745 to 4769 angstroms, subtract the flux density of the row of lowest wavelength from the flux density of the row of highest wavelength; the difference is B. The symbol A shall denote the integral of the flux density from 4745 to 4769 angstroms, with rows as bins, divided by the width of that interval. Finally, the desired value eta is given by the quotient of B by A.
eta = -0.033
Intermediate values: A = 4.96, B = -0.16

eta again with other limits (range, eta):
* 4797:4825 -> -0.032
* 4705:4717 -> 0.106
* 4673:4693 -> 0.047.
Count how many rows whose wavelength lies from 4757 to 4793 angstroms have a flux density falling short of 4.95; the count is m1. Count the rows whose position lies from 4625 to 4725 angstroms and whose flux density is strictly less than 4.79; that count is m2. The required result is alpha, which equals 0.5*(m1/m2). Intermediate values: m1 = 7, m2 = 21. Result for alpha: 0.2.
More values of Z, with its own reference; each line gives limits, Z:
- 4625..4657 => 4631.0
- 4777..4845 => 4819.0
